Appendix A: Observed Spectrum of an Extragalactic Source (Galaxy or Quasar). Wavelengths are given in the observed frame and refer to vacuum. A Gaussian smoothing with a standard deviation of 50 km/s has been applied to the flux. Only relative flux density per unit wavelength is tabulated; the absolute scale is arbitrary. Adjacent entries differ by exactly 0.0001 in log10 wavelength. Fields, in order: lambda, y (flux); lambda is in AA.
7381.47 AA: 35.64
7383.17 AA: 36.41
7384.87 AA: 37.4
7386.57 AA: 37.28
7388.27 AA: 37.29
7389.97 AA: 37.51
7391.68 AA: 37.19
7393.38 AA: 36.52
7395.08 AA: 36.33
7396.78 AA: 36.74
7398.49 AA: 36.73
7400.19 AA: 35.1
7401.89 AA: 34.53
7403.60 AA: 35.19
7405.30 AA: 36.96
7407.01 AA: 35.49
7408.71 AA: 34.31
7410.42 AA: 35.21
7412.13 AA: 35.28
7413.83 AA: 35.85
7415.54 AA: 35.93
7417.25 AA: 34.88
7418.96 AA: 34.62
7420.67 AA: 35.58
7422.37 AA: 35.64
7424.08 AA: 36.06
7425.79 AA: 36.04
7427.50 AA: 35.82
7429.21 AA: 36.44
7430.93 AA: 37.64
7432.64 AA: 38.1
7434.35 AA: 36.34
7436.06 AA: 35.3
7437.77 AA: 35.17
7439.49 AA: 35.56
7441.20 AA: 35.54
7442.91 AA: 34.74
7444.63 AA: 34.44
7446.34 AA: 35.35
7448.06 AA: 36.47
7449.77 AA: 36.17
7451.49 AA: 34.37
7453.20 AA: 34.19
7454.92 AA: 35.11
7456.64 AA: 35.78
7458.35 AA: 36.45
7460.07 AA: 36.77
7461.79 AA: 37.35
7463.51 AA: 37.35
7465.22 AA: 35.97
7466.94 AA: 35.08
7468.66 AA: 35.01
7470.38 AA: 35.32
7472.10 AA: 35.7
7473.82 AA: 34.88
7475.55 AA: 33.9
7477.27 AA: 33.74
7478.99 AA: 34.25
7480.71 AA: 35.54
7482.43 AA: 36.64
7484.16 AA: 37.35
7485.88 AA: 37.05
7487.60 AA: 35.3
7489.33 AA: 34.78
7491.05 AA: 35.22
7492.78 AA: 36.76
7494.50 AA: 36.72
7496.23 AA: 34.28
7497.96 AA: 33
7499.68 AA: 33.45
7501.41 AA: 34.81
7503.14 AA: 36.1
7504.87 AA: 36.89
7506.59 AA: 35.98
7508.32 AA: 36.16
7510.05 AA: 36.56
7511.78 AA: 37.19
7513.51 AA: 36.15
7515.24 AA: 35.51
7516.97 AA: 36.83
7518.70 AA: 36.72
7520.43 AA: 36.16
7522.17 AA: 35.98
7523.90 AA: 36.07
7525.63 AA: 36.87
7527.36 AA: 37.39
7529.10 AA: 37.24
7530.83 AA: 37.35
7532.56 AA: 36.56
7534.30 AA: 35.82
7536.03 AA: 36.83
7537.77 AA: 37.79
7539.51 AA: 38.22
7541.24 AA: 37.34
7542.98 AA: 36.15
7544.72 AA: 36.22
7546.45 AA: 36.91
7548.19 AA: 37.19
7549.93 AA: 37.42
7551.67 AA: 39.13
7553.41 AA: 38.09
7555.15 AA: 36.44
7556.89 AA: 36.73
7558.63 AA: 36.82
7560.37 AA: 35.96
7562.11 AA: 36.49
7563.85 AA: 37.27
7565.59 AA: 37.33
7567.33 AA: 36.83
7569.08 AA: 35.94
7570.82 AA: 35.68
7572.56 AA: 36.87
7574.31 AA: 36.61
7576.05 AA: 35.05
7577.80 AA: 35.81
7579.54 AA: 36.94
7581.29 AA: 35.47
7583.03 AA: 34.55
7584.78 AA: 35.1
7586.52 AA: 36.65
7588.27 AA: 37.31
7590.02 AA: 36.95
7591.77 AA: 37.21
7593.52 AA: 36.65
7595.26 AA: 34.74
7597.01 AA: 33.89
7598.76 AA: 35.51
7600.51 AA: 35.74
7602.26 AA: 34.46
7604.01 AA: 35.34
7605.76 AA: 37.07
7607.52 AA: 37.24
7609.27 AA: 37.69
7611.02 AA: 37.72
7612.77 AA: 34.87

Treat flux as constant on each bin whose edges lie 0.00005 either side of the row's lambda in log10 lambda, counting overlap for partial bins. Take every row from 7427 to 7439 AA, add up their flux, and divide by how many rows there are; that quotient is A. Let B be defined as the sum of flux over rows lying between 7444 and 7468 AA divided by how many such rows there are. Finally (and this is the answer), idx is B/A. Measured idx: 0.98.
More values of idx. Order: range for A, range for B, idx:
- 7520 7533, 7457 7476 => 0.98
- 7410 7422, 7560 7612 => 1.02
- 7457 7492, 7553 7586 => 1.02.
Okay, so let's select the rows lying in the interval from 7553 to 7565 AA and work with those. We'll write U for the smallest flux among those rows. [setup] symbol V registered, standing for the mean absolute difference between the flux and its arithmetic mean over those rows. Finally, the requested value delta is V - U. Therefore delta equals -35.5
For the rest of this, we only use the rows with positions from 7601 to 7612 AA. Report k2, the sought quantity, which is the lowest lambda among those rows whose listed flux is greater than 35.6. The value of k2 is 7605.76 AA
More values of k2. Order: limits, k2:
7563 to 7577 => 7563.85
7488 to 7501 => 7492.78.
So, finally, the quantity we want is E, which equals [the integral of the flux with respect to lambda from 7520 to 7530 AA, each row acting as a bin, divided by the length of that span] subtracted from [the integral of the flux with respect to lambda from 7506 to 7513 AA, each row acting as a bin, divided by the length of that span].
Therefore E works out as -0.2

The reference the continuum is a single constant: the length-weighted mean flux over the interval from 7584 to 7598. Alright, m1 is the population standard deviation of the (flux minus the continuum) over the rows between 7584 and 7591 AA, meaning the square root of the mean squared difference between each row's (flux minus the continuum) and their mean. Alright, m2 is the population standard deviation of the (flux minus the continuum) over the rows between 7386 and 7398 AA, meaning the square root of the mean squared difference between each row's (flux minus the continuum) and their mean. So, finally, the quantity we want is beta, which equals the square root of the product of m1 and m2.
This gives 0.6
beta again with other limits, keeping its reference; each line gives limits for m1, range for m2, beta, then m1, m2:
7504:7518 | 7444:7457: 0.6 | 0.52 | 0.81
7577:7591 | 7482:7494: 0.9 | 0.94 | 0.95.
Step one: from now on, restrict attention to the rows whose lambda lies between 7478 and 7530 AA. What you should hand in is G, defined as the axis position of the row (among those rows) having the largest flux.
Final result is 7527.36 AA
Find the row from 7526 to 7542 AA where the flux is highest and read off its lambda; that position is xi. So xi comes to 7539.51 AA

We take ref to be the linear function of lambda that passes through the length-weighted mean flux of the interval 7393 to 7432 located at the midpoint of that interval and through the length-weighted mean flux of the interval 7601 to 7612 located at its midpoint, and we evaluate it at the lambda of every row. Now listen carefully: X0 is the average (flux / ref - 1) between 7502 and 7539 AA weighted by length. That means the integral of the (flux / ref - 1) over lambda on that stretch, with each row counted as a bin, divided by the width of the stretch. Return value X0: 0.010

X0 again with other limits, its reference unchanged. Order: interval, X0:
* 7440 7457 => -0.020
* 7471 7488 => -0.017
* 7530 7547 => 0.018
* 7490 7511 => -0.017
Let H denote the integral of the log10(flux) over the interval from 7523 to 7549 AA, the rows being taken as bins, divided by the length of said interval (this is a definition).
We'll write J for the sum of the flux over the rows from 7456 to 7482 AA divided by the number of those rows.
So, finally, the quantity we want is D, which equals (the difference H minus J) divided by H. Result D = -21.7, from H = 1.57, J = 35.5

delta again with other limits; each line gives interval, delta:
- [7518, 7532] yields -35.5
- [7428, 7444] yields -33.8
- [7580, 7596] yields -33.6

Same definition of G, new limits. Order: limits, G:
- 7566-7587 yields 7579.54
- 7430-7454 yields 7432.64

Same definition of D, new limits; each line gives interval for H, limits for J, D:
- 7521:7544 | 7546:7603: -22.2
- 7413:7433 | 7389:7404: -22.3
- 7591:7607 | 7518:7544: -22.7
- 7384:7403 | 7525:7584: -22.5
